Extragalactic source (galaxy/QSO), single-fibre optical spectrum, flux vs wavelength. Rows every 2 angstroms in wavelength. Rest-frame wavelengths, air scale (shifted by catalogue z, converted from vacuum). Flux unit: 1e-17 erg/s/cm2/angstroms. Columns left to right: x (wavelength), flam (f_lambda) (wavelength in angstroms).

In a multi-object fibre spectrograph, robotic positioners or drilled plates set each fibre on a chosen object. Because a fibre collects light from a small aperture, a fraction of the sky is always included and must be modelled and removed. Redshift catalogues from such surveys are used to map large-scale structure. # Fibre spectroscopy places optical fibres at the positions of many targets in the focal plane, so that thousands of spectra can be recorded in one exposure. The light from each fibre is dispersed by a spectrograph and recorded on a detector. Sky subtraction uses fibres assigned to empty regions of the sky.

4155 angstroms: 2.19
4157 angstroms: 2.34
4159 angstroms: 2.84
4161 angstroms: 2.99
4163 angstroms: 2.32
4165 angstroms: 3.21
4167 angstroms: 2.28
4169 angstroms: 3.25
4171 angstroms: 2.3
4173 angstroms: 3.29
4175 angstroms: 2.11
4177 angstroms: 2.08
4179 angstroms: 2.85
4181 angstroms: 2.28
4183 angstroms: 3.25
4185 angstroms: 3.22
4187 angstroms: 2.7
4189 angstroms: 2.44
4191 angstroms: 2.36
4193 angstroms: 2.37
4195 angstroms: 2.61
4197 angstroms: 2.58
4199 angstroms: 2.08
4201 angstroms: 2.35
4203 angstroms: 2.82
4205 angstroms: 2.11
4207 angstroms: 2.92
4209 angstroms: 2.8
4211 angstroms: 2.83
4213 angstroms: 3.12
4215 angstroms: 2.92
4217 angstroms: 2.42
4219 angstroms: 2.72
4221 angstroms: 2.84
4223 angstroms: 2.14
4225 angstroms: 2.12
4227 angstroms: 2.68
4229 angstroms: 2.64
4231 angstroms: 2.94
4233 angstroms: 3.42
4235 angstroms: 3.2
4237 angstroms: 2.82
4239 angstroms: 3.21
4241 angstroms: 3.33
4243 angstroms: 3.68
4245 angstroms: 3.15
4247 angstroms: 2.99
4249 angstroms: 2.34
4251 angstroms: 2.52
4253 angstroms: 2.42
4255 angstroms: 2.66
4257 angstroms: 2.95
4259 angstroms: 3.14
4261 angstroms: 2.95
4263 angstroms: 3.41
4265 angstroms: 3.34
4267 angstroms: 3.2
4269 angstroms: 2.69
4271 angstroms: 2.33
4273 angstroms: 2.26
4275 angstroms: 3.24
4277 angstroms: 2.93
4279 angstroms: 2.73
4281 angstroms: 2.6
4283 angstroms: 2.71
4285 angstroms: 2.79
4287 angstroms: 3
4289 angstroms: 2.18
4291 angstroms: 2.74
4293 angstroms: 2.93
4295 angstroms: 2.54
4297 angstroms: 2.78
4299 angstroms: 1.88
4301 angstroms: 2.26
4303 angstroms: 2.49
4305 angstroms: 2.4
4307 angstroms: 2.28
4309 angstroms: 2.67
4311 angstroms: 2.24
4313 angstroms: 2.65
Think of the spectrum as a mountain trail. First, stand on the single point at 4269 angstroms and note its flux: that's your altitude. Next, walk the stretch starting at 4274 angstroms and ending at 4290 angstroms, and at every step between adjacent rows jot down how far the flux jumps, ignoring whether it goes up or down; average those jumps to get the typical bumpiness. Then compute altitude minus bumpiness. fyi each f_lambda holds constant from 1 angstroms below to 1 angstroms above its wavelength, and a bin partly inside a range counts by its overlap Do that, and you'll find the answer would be 2.42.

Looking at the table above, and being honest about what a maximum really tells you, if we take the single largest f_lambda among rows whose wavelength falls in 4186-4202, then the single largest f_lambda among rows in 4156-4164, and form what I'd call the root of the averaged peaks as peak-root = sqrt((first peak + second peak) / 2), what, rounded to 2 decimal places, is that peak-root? 1.69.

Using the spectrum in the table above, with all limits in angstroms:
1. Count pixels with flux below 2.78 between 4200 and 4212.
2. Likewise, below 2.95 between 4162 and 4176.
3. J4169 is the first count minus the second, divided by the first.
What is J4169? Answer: -1.0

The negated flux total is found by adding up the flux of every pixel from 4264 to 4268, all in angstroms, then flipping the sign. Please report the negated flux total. -6.5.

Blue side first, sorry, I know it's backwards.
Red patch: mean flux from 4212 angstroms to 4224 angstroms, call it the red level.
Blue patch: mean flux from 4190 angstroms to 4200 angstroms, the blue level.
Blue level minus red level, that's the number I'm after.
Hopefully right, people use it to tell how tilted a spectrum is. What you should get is -0.29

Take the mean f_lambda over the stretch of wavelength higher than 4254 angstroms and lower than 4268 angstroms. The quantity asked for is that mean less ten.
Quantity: -6.91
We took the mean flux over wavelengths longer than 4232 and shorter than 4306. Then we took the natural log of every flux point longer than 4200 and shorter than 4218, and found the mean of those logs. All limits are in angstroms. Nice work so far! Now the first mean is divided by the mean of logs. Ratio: 2.9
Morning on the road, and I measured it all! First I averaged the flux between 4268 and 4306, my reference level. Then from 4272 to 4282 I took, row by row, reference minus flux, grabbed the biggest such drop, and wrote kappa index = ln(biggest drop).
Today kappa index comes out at -1.1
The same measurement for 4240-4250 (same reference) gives -1.3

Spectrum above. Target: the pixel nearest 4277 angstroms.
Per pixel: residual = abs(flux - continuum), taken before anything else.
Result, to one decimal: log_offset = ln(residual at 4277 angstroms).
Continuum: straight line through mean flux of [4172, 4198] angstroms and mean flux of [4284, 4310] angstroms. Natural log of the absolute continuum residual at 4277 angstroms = -1.0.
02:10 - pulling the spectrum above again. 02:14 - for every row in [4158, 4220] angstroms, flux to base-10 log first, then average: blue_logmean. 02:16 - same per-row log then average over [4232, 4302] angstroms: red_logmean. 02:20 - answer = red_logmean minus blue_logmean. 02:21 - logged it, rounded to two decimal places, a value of 0.03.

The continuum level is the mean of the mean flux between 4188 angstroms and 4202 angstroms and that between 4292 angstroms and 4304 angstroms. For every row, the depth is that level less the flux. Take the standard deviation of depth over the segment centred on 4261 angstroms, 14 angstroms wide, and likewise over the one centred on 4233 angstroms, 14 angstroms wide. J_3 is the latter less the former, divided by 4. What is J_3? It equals 0.009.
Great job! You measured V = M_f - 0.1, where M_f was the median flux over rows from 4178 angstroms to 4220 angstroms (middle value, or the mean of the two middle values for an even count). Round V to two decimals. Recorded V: 2.60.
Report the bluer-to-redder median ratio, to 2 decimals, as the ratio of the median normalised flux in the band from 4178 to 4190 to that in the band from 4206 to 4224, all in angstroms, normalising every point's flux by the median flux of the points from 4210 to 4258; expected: 0.98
